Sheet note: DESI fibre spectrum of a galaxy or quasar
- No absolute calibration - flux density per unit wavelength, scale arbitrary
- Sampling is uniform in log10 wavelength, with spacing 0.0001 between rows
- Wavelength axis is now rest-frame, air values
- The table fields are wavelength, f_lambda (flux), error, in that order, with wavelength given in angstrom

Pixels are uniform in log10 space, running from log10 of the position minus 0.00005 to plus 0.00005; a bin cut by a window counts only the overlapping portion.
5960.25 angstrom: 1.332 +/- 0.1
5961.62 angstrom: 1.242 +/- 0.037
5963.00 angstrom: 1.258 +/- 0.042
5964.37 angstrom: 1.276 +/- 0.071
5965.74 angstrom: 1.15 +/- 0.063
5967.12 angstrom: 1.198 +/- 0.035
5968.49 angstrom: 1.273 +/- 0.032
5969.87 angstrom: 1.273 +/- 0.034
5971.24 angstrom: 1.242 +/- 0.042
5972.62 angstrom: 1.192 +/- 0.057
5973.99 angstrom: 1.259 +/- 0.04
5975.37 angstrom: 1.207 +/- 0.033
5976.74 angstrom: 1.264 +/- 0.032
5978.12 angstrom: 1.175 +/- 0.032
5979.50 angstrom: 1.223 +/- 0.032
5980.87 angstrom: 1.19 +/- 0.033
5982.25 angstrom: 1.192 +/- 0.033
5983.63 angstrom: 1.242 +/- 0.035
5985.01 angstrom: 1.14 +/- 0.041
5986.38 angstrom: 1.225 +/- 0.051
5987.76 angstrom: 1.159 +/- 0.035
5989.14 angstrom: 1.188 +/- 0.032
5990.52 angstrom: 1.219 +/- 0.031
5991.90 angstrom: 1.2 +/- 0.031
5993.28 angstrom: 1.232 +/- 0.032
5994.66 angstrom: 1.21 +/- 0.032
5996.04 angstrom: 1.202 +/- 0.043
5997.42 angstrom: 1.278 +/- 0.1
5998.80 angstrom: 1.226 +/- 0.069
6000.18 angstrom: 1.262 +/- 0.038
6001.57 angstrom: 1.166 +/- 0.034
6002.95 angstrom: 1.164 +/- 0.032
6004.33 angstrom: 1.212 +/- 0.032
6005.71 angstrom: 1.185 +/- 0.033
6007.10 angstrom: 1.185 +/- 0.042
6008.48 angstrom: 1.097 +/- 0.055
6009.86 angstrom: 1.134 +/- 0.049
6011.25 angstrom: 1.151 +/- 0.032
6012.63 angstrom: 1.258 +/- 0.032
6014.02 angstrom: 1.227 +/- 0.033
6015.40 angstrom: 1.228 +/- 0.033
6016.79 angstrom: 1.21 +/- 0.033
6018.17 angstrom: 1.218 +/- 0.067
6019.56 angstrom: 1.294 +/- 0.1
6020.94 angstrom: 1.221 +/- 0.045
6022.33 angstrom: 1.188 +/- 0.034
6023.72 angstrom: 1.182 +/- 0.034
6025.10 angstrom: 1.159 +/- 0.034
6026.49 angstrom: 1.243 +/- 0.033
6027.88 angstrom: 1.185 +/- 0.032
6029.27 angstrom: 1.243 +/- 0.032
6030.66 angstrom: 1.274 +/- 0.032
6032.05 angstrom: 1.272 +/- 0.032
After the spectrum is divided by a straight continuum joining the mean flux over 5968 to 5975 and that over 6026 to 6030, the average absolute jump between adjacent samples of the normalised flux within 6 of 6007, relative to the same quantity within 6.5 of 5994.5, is 1.19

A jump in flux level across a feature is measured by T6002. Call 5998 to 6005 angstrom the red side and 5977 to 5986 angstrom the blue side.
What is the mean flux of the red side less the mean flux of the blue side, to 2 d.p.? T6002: 0.01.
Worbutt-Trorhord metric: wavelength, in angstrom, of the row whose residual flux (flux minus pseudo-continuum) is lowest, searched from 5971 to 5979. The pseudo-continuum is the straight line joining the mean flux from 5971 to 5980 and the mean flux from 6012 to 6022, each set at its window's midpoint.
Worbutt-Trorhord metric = 5978.12 angstrom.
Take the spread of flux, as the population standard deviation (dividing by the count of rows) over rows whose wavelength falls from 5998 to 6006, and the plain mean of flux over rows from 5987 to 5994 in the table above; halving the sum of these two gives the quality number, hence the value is 0.617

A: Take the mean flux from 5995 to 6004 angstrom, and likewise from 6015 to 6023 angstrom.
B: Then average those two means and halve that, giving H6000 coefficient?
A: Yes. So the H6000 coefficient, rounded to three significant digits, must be 0.611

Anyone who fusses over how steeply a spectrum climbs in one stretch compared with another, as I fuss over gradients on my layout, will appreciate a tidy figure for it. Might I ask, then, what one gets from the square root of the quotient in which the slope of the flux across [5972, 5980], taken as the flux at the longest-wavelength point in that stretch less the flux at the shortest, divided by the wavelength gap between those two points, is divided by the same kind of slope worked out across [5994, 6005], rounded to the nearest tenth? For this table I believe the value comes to 4.7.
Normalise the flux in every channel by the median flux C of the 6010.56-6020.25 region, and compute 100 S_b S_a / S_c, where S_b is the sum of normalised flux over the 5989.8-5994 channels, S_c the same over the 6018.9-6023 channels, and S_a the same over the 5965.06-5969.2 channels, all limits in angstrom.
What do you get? 291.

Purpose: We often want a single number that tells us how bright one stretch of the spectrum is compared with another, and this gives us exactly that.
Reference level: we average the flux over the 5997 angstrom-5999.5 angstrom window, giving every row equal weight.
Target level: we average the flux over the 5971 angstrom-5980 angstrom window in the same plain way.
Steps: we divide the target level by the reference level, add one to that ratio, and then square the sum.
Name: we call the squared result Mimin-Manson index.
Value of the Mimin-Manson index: 3.91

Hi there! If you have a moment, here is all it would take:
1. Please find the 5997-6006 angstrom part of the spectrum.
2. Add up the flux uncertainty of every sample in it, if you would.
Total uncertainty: 0.338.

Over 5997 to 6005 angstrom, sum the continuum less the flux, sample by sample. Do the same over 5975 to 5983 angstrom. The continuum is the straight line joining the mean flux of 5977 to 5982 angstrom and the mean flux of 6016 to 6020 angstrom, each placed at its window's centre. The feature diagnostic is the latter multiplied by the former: -0.001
